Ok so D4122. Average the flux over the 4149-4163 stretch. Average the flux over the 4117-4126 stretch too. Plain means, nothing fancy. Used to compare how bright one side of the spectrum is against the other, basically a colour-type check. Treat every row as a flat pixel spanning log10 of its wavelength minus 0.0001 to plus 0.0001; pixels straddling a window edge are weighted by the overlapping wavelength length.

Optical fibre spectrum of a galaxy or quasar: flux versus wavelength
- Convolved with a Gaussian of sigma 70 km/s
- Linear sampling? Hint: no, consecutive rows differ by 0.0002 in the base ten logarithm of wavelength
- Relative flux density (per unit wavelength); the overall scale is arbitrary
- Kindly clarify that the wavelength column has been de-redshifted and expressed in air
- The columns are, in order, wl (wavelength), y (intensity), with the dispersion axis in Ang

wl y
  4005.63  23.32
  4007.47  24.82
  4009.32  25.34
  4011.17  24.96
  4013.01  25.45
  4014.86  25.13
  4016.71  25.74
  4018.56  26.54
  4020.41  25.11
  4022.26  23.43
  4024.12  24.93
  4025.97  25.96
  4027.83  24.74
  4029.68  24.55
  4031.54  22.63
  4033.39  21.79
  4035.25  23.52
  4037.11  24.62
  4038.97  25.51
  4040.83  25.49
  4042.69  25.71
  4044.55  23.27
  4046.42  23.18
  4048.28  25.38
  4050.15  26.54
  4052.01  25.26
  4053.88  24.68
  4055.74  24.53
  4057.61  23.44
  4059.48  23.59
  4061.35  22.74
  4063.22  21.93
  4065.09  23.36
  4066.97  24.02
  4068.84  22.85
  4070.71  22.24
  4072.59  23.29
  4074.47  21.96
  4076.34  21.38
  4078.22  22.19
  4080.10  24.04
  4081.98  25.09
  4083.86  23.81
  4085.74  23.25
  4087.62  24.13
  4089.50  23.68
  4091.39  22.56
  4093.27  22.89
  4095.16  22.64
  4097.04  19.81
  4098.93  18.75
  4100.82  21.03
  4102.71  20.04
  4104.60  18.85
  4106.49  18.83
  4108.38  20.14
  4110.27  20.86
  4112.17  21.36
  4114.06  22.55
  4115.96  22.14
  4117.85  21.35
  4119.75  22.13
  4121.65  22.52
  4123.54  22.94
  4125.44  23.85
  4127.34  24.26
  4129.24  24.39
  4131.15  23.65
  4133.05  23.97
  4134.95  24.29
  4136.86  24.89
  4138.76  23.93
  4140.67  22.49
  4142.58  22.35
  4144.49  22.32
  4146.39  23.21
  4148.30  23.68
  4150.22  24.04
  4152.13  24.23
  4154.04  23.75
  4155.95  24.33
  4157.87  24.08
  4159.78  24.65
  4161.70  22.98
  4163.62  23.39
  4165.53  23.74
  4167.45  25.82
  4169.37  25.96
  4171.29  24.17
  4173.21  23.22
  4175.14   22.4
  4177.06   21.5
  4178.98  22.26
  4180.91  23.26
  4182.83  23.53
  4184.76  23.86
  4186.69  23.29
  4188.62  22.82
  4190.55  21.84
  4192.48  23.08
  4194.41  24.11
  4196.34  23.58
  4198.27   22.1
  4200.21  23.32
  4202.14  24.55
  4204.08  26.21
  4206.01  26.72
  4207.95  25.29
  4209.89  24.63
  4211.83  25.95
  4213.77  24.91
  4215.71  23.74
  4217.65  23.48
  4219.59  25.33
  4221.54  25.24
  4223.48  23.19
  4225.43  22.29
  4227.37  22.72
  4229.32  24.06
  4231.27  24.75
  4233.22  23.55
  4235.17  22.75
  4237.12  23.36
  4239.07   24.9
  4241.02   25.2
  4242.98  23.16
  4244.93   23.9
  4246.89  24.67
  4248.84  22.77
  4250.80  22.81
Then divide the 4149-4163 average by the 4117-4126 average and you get 1.06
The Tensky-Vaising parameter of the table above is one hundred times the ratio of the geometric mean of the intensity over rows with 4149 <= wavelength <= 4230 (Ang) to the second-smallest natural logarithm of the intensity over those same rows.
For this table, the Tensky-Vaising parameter 774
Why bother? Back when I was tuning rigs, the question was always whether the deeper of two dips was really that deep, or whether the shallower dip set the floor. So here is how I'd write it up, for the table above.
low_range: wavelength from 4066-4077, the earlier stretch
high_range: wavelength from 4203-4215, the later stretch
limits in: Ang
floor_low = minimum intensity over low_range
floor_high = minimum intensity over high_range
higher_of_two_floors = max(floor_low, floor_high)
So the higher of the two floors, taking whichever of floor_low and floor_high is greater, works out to 24.6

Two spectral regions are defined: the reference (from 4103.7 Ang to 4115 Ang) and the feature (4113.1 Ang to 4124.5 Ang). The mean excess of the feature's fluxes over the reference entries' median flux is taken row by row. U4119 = 1.8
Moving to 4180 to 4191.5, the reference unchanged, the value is 2.6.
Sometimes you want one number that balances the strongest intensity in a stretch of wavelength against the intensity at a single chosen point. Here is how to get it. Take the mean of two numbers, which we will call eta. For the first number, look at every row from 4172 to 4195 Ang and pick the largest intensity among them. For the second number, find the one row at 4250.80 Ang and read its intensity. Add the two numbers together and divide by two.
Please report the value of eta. 23.5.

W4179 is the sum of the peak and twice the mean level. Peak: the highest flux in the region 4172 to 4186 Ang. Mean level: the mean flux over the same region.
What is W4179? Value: 69.6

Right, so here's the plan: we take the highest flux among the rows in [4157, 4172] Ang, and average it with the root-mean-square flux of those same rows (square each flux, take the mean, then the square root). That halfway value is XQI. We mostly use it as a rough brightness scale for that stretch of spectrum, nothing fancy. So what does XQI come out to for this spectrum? 25.2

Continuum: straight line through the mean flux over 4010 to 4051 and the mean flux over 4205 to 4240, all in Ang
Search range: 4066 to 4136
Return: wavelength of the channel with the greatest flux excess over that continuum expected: 4081.98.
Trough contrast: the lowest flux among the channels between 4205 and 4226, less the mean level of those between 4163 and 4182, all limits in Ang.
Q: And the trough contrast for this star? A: -1.3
